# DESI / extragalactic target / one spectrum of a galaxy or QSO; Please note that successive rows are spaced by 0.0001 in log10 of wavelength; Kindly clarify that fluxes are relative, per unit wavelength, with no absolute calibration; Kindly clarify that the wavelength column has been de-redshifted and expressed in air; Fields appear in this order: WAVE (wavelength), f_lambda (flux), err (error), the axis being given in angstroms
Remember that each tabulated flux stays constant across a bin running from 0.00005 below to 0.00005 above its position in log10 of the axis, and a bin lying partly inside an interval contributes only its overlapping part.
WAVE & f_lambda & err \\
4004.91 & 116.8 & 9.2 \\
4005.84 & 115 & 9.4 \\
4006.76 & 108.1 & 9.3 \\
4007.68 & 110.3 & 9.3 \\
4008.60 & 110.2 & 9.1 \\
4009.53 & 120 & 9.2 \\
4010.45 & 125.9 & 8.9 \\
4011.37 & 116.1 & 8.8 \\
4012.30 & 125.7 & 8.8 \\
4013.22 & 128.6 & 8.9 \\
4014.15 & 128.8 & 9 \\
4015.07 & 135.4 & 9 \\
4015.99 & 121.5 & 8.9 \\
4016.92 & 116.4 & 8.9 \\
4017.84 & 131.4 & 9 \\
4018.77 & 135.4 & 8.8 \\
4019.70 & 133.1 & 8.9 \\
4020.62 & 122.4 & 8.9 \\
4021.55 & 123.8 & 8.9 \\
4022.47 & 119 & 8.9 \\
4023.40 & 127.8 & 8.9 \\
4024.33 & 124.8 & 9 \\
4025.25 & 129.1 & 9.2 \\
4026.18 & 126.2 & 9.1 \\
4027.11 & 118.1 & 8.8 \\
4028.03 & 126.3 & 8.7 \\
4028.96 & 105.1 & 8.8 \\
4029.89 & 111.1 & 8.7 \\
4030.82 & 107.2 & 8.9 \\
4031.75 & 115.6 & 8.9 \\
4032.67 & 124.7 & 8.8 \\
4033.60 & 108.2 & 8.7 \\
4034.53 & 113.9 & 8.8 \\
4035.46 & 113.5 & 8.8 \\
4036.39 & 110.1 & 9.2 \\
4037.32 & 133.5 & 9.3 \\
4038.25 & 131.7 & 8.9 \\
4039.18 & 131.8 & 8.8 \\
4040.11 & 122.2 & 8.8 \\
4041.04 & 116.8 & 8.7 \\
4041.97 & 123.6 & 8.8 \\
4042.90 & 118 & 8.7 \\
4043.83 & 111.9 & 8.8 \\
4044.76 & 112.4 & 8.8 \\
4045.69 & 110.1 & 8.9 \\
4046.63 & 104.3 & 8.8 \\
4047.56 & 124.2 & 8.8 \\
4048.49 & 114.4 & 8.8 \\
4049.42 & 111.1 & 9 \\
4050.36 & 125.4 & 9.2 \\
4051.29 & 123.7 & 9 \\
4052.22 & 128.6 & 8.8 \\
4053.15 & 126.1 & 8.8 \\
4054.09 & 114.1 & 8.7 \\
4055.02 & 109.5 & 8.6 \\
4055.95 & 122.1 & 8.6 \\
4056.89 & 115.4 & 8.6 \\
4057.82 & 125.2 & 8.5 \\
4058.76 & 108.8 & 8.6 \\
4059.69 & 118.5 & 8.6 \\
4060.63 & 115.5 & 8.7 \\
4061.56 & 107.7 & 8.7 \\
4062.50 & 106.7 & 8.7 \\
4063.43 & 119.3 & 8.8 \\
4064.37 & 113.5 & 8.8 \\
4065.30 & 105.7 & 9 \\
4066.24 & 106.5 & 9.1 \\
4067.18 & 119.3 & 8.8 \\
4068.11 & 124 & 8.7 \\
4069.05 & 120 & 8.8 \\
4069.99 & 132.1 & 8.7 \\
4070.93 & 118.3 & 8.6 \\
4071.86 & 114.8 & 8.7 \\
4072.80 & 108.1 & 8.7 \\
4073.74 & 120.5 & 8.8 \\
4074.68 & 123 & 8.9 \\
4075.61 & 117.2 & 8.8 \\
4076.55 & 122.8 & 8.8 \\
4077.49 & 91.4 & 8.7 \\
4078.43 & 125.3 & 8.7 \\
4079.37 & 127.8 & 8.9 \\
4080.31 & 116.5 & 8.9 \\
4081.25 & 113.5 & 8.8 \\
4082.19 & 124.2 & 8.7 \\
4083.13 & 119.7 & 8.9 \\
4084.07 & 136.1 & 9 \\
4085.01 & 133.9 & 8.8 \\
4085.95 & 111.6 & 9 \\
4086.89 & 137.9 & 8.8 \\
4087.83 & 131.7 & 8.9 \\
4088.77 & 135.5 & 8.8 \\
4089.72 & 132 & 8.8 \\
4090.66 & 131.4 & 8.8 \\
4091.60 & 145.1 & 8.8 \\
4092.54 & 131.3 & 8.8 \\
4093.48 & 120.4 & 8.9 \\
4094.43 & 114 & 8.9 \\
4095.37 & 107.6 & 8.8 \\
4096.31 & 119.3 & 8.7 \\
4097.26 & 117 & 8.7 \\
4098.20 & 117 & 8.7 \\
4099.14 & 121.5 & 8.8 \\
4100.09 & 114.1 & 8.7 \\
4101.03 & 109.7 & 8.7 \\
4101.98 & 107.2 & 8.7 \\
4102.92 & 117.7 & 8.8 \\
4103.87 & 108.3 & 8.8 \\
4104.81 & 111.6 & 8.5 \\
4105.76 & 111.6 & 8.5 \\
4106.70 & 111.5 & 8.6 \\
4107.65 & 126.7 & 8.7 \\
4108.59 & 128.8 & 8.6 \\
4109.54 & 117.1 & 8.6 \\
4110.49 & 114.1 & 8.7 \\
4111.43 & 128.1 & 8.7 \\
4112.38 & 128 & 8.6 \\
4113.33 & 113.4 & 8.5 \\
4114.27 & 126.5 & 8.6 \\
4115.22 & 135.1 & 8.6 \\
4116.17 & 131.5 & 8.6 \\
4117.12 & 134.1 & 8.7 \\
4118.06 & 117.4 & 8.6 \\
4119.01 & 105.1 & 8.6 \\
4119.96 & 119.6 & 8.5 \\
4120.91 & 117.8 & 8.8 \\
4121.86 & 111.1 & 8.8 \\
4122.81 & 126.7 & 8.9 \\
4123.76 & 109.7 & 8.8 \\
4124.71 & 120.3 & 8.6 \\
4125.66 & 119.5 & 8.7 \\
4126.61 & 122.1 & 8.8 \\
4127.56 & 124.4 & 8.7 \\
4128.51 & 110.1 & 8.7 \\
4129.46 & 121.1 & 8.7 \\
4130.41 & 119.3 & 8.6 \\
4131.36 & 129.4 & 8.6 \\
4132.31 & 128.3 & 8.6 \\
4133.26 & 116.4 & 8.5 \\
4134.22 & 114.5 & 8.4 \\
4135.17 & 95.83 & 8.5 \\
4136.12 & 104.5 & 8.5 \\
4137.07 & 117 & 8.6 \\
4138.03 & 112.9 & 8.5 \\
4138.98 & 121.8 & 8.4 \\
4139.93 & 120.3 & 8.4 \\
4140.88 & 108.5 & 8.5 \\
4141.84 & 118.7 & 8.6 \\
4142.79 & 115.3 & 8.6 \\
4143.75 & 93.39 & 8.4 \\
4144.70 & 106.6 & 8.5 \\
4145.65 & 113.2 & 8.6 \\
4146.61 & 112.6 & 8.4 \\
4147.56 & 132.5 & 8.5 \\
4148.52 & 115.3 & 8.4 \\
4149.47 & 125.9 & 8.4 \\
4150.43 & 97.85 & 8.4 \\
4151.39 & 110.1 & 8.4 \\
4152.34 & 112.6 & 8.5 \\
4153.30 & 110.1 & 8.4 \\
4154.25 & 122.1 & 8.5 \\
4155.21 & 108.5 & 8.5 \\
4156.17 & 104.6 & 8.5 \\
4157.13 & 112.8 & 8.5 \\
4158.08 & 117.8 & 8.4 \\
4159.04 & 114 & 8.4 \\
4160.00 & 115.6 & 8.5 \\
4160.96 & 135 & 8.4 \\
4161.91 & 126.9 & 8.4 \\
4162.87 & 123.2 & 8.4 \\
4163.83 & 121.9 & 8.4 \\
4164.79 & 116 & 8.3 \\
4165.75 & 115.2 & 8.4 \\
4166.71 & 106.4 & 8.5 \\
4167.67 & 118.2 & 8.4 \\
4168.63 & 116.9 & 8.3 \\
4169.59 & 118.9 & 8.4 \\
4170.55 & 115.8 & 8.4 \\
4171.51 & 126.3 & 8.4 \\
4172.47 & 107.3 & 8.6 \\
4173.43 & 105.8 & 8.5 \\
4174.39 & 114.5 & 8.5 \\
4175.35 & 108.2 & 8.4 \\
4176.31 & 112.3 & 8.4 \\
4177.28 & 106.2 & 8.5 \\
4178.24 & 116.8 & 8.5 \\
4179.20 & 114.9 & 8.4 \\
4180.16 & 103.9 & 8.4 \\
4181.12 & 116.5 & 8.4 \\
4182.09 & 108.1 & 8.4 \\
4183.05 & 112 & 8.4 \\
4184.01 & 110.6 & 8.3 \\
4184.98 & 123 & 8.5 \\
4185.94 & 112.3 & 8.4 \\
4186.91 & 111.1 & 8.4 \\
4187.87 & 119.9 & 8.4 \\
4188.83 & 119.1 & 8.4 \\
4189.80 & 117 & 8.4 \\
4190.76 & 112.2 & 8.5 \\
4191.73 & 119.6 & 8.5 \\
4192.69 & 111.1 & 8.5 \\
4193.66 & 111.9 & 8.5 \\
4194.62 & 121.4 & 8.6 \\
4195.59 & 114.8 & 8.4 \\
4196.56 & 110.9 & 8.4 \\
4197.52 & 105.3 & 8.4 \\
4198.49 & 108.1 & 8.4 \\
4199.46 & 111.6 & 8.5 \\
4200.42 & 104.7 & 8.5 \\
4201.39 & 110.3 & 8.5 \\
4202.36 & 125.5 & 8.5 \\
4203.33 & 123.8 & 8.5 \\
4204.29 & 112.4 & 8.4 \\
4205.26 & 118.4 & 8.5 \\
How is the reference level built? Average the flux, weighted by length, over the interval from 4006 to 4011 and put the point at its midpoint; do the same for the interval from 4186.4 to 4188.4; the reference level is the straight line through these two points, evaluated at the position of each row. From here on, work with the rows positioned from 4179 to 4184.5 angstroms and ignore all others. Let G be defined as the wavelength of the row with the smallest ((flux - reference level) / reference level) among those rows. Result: 4180.16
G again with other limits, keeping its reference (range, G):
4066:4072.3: 4066.24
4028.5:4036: 4028.96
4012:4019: 4016.92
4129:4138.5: 4135.17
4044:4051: 4046.63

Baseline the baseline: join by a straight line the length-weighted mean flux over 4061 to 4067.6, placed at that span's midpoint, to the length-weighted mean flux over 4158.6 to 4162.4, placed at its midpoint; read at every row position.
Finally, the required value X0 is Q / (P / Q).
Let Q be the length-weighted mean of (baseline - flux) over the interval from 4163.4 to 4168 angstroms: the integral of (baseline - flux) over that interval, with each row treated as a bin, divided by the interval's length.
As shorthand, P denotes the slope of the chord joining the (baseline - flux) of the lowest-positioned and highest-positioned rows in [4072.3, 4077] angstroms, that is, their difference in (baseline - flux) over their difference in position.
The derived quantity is -18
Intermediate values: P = -4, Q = 8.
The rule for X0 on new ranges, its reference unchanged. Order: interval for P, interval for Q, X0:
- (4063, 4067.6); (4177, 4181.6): 1482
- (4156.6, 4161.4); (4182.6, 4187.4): -26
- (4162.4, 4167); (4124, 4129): 0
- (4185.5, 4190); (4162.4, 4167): -40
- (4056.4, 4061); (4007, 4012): 1476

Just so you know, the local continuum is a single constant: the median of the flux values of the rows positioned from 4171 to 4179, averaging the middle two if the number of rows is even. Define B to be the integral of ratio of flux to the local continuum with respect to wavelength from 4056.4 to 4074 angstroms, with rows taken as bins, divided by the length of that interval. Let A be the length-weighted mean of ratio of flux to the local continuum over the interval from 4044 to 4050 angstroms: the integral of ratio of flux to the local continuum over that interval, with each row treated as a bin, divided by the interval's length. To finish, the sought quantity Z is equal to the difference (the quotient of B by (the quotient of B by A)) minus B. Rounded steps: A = 1.02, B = 1.049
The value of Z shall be -0.026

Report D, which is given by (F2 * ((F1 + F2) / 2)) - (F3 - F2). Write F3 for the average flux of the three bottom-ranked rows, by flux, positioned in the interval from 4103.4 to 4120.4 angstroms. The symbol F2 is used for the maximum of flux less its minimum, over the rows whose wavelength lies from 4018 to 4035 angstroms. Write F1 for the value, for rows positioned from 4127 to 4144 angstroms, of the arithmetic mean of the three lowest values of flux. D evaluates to 1864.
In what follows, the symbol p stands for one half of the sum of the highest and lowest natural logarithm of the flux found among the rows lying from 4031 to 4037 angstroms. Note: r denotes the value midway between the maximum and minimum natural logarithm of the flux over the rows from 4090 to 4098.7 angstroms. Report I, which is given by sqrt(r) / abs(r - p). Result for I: 30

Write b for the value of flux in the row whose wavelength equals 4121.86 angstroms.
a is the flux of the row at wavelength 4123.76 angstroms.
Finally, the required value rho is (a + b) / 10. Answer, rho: 22.1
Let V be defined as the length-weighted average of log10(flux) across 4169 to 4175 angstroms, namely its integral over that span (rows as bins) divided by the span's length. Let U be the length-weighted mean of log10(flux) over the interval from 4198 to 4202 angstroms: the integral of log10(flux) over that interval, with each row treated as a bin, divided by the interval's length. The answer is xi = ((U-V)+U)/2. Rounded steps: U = 2.04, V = 2.06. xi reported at 1.01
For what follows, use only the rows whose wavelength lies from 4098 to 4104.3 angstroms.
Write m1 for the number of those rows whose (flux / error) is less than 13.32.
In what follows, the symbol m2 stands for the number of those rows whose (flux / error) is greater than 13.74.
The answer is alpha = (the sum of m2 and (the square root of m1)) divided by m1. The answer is 0.75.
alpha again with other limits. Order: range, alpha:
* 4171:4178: 0.75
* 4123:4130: 2.71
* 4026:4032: 1.00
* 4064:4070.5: 1.24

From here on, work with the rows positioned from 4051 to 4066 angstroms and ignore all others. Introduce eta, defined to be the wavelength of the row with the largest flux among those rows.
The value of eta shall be 4052.22 angstroms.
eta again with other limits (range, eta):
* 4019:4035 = 4019.70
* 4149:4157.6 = 4149.47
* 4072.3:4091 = 4086.89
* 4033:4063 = 4037.32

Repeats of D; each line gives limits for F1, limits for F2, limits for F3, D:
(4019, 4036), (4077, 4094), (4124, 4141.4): 4261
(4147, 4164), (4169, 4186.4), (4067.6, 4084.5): 1330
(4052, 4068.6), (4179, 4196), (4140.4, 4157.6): 1118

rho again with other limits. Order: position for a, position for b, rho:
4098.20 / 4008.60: 22.7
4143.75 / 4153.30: 20.3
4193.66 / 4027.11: 23.0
